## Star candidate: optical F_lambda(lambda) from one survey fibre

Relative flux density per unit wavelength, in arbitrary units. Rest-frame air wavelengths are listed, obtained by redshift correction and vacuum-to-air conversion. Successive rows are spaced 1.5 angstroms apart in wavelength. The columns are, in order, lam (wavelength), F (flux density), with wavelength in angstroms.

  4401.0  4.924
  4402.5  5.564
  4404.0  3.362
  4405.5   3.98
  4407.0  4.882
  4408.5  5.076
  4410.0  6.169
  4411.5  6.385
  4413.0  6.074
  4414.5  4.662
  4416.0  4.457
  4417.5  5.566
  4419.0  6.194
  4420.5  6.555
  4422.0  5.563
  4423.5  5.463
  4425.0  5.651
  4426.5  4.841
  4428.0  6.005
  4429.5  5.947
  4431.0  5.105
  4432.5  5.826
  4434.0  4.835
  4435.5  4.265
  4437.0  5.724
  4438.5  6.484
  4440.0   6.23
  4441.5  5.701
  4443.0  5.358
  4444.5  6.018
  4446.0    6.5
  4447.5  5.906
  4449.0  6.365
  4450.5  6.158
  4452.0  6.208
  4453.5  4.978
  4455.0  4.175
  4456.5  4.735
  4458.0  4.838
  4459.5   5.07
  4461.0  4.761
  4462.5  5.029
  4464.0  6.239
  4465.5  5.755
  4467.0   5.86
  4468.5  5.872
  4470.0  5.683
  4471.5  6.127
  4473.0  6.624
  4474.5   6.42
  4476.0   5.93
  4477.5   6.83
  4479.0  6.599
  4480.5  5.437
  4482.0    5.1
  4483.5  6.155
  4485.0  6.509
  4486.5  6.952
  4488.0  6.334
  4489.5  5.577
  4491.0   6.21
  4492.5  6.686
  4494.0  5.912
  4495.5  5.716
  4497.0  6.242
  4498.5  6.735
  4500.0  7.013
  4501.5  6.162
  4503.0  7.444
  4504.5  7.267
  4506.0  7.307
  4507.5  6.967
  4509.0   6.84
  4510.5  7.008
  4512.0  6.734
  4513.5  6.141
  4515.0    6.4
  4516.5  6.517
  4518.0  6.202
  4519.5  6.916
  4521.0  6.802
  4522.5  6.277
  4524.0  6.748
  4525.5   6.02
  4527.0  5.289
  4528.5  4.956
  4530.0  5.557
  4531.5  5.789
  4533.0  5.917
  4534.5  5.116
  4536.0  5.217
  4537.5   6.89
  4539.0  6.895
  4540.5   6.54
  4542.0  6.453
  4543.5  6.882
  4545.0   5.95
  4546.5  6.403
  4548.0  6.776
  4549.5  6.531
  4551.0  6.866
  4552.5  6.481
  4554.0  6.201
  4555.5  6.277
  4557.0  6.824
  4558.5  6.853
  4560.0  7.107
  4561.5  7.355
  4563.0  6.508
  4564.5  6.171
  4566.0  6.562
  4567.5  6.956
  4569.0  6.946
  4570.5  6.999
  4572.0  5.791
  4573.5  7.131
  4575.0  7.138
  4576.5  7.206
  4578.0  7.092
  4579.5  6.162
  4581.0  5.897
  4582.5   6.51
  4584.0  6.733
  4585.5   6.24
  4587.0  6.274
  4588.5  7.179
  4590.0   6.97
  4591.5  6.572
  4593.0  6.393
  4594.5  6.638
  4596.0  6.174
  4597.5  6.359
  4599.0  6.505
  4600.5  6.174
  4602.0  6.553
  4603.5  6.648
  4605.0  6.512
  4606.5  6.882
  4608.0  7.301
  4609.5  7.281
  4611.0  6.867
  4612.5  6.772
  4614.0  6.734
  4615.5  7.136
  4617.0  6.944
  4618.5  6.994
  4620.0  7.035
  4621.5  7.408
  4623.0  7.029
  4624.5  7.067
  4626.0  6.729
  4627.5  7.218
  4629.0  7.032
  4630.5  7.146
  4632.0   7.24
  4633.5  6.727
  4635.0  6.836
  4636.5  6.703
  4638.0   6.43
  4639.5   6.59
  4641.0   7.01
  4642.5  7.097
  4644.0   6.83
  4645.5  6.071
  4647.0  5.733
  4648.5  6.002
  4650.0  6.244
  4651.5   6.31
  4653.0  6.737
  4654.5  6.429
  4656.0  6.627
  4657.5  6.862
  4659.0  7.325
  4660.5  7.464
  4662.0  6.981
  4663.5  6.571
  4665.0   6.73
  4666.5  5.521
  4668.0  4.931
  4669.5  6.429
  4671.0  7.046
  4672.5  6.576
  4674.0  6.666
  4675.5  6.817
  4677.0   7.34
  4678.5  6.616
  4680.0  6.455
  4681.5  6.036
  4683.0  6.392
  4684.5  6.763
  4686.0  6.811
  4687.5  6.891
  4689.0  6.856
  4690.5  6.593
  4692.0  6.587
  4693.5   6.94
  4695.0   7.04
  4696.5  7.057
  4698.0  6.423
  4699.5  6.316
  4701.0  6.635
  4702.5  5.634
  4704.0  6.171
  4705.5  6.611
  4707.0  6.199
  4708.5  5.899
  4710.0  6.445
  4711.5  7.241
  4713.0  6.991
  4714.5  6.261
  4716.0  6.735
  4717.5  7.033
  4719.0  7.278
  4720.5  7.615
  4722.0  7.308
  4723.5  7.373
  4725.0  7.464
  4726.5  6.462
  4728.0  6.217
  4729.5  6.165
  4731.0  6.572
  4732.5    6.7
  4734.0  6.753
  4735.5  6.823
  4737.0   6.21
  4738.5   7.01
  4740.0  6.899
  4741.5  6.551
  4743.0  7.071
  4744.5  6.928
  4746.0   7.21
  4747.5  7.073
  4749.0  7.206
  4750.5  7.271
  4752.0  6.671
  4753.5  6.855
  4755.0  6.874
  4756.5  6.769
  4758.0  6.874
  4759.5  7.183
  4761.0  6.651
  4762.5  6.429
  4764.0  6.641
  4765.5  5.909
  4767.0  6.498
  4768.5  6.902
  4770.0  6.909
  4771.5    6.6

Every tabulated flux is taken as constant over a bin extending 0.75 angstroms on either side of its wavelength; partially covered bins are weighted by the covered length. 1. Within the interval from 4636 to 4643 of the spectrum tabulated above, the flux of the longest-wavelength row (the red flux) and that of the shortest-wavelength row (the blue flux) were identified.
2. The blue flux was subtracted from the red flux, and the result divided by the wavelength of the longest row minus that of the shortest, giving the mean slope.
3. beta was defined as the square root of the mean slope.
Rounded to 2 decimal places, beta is 0.26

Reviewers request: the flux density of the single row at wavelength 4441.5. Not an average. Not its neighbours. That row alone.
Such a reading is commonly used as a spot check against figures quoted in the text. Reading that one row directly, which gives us 5.701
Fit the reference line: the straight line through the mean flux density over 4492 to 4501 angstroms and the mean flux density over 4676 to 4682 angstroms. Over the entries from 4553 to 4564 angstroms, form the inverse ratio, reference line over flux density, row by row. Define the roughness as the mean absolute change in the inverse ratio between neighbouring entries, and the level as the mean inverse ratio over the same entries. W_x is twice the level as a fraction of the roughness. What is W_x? 42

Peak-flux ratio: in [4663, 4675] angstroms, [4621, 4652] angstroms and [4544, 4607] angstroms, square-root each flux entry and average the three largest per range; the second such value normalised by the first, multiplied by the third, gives 2.78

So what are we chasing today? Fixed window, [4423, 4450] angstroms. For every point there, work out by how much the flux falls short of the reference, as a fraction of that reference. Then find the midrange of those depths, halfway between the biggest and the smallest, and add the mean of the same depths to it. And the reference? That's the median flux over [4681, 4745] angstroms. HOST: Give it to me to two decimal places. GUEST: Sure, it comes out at 0.36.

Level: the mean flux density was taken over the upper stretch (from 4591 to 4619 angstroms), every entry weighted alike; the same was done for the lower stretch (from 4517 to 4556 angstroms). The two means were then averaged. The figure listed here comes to 6.47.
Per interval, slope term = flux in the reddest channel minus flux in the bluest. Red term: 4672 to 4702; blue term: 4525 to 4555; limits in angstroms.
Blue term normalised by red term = 3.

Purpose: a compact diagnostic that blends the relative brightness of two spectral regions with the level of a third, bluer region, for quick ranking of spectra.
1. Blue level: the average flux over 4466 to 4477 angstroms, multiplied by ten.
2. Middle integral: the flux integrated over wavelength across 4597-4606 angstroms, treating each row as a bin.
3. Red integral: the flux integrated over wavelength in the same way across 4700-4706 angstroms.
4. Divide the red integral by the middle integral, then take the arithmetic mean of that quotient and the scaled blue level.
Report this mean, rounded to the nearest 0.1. 30.7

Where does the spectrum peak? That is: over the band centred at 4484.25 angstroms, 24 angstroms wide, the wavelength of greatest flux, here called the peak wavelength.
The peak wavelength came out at 4486.5 angstroms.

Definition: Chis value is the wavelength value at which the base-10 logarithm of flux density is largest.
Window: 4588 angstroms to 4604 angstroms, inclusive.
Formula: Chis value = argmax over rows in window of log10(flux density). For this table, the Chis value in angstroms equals 4588.5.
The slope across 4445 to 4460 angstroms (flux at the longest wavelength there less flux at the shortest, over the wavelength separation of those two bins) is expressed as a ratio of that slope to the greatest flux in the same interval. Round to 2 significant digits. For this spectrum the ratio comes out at -0.016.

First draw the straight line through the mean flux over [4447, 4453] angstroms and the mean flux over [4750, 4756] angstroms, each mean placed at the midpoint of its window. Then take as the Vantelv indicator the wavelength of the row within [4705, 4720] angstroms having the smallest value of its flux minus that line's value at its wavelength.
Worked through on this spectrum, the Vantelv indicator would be 4708.5 angstroms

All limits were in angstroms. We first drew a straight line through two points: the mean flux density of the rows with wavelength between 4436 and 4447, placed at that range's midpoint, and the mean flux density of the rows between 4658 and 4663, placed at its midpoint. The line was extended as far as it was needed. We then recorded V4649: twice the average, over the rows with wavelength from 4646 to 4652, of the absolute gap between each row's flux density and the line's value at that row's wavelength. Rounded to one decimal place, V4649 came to 2.2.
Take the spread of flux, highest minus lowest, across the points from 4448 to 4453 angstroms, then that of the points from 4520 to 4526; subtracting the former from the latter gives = 0.6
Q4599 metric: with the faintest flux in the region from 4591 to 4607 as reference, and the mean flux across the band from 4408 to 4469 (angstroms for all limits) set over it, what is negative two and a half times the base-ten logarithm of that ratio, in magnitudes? 0.11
